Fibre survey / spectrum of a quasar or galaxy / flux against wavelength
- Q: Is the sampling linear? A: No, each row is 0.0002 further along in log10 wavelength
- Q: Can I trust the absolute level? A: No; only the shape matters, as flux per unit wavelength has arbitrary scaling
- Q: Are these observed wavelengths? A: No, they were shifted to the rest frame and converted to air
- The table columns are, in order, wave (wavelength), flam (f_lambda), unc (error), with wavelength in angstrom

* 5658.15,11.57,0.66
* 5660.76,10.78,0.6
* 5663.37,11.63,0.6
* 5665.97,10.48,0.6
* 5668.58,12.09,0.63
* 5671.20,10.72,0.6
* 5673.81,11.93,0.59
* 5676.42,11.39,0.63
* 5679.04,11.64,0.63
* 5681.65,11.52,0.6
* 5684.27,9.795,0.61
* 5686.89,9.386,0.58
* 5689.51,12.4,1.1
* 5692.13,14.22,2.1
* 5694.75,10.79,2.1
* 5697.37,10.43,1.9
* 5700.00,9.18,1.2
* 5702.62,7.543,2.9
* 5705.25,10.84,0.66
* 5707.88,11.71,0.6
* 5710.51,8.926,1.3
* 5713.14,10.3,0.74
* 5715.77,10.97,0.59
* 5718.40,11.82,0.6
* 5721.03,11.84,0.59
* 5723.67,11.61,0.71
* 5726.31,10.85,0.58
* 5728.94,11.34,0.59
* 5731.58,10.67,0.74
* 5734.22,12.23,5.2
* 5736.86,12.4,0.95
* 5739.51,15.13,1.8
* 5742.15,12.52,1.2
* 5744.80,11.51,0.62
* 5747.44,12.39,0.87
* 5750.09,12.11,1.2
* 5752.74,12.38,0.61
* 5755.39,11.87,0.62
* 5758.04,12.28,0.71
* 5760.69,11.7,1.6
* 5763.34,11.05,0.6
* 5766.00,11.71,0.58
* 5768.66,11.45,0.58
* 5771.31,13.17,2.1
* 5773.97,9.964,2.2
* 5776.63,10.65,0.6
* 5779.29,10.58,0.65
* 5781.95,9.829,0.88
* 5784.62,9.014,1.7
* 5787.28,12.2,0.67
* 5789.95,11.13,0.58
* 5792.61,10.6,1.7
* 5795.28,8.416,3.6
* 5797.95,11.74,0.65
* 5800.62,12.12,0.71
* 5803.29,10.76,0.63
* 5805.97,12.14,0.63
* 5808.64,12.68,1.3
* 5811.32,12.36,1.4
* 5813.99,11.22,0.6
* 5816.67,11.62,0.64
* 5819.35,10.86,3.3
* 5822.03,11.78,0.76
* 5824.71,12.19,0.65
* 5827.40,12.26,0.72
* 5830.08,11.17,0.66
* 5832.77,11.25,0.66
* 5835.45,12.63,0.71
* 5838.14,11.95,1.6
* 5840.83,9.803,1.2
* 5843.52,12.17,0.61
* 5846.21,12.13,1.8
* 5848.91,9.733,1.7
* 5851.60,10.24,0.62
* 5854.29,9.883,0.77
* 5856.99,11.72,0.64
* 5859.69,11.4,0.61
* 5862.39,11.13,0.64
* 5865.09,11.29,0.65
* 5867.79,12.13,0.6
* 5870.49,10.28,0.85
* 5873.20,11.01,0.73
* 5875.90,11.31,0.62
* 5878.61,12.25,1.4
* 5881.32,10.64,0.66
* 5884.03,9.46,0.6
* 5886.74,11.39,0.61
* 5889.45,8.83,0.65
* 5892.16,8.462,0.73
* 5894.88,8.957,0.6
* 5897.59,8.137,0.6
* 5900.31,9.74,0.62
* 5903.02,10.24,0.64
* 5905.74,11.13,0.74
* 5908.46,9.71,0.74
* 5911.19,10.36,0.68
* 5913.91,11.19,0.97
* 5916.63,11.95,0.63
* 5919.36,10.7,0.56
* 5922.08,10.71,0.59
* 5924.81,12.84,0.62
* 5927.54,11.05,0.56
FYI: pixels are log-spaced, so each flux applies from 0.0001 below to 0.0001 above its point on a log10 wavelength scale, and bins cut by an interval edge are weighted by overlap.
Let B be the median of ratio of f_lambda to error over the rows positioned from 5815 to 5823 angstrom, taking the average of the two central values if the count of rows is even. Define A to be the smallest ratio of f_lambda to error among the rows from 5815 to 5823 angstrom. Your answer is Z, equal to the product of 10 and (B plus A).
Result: 188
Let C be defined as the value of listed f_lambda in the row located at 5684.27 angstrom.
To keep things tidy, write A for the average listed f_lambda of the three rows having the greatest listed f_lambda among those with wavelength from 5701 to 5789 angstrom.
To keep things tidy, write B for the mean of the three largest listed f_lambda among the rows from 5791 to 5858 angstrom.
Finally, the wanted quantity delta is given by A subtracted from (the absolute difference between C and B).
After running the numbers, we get -10.8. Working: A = 13.6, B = 12.6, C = 9.795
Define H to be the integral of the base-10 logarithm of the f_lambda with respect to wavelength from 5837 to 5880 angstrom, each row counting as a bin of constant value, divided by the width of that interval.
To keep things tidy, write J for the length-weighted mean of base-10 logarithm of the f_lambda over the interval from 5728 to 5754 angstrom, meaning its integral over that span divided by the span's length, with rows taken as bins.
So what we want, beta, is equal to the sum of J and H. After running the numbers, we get 2.13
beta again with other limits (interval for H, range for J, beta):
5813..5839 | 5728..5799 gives 2.12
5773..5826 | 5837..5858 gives 2.08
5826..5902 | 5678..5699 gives 2.08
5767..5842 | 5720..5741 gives 2.13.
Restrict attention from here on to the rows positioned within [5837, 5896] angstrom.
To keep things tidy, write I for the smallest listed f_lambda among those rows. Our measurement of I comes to 8.462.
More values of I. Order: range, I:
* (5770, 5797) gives 8.416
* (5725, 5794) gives 9.014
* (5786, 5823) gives 8.416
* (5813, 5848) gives 9.803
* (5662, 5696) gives 9.386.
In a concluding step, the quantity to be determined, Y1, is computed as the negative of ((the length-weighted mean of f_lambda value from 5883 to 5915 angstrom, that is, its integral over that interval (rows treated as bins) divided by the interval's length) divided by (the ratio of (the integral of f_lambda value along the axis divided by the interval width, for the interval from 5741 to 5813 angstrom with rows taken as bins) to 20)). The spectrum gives -17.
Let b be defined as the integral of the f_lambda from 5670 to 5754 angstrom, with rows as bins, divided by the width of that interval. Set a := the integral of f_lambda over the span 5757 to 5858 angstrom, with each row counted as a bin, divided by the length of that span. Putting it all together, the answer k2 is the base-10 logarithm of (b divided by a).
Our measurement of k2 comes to 0.00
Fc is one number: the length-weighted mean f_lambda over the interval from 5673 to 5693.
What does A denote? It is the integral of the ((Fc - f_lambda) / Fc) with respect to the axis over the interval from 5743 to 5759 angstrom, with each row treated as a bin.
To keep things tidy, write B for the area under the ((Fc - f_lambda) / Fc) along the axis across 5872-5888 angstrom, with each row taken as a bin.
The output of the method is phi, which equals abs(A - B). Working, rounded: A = -0.9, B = 0.6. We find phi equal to 1.5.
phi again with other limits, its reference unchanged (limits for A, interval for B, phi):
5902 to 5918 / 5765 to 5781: 0.6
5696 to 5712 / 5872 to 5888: 1.7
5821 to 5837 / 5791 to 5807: 1.3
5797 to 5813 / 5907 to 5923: 1.6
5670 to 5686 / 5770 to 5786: 0.8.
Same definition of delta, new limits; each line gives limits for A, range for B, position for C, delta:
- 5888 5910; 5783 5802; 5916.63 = -10.3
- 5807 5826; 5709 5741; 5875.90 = -10.5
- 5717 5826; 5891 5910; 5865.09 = -12.7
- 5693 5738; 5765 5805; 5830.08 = -10.8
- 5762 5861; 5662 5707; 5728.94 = -11.3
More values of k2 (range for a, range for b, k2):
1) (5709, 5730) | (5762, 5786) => -0.01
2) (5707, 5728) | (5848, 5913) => -0.02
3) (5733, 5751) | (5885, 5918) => -0.10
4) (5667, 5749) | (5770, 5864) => 0.00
